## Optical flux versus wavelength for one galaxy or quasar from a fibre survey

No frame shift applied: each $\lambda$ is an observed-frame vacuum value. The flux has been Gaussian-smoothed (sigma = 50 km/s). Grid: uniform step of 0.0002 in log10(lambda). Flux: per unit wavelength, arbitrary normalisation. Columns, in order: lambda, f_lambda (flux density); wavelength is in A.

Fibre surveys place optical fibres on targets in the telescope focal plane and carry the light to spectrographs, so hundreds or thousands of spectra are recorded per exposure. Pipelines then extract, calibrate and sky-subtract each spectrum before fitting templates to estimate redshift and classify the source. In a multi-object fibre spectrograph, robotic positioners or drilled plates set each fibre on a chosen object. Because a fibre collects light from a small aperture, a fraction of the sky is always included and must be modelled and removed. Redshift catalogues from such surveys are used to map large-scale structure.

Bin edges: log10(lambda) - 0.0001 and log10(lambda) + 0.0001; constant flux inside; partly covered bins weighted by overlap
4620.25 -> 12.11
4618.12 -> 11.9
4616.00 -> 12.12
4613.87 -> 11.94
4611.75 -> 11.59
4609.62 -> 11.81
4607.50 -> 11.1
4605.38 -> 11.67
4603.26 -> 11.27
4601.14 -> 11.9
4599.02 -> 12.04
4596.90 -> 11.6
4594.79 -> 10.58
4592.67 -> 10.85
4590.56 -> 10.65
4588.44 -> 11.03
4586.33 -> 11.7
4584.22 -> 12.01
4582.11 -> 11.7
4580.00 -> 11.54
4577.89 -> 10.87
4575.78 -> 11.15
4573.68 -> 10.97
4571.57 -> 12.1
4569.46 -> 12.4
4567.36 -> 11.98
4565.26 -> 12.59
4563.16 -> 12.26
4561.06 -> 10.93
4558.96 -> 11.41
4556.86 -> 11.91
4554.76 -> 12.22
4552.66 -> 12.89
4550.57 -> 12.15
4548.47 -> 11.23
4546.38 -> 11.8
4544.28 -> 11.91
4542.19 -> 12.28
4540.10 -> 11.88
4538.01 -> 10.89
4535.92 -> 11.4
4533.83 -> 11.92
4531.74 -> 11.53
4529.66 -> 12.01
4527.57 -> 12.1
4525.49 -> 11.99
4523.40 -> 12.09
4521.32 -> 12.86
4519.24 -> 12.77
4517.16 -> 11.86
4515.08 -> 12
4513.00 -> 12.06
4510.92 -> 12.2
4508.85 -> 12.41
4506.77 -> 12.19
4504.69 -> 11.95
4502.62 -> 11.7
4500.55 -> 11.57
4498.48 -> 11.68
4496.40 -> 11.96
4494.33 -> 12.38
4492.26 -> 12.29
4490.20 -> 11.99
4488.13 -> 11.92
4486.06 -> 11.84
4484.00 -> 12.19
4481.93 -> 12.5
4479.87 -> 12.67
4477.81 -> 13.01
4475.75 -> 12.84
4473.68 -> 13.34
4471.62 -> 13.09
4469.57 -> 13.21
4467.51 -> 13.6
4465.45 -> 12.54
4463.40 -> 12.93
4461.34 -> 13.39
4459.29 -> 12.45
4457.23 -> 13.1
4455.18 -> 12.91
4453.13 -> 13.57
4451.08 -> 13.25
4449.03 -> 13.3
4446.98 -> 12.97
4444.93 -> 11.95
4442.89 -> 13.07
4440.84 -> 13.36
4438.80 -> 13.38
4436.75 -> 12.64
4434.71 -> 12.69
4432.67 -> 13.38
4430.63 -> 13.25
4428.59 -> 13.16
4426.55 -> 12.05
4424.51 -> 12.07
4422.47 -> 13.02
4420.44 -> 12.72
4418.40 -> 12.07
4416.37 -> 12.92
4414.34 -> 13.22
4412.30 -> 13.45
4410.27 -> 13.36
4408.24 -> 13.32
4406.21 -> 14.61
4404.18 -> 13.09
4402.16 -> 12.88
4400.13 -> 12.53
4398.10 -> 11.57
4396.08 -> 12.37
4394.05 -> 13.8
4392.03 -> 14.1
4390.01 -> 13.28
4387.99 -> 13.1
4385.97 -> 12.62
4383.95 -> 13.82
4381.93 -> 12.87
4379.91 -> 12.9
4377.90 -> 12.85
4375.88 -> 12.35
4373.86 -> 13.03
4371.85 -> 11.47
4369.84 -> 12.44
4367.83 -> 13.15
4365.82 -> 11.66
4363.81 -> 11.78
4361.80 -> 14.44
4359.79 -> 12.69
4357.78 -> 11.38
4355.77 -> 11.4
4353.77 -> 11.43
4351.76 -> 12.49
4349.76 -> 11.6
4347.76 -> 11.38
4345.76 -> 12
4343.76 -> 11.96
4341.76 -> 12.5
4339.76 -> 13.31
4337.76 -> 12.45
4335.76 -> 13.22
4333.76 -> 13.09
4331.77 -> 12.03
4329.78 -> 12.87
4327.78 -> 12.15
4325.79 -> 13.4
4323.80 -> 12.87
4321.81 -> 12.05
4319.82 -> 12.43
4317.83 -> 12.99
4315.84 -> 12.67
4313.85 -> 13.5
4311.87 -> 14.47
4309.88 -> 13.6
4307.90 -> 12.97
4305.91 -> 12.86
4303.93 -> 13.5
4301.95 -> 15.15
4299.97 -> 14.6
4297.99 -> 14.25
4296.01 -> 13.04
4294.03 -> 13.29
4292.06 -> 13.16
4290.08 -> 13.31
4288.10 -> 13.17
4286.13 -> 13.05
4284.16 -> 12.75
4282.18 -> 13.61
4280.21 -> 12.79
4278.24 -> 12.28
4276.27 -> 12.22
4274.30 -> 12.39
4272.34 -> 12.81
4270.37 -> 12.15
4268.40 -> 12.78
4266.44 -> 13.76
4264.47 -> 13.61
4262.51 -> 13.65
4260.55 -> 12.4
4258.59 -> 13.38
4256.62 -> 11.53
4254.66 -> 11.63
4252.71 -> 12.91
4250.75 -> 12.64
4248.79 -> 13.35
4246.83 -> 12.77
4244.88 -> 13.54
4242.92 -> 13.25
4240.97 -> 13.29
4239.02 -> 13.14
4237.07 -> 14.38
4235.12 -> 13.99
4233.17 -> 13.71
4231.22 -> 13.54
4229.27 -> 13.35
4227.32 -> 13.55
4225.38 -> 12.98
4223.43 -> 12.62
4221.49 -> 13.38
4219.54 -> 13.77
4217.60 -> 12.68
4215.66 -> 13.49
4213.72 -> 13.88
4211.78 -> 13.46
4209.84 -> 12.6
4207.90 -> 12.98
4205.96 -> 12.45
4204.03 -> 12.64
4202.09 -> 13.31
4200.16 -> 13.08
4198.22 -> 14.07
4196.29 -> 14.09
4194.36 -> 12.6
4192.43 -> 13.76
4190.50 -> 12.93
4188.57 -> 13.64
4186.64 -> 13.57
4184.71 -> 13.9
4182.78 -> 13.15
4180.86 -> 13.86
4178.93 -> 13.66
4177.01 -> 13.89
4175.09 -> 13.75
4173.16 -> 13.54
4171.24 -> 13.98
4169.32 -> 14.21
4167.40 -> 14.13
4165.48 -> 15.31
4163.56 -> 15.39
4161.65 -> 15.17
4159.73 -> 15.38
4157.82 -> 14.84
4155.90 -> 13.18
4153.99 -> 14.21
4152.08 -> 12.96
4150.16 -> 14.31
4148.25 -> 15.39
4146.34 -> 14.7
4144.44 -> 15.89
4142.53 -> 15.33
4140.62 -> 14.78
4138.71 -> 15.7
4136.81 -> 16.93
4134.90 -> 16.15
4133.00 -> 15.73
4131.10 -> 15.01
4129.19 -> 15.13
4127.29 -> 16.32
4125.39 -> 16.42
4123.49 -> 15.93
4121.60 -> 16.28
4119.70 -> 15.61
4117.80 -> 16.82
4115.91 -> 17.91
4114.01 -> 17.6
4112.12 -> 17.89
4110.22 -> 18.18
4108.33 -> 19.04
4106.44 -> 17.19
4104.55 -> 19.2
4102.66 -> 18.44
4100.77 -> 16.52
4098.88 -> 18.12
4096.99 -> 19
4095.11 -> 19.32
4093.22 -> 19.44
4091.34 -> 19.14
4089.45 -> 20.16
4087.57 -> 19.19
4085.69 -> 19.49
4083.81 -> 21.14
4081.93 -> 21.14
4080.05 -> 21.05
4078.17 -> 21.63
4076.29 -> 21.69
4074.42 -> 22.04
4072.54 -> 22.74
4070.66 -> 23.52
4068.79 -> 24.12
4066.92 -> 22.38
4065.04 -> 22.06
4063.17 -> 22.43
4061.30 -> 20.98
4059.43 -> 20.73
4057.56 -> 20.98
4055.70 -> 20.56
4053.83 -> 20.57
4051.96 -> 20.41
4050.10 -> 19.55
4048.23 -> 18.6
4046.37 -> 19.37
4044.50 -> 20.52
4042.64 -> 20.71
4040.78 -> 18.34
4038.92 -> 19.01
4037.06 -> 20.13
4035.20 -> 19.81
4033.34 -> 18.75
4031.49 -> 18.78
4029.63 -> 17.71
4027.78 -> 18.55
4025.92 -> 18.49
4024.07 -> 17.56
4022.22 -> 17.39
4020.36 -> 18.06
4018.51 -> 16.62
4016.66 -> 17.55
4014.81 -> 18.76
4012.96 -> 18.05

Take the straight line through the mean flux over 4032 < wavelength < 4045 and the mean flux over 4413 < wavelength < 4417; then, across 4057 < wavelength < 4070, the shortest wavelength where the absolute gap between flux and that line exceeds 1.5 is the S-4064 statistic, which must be 4057.56 A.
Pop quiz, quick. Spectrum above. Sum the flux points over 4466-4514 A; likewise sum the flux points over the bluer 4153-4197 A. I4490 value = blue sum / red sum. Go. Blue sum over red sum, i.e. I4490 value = 1.13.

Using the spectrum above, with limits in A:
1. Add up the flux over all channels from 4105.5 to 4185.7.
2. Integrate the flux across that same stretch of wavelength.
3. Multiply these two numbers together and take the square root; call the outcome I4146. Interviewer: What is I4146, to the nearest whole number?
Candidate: 891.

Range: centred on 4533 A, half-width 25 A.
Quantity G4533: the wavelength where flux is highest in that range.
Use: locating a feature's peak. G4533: 4552.66 A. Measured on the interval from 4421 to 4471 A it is 4467.51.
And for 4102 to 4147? 4104.55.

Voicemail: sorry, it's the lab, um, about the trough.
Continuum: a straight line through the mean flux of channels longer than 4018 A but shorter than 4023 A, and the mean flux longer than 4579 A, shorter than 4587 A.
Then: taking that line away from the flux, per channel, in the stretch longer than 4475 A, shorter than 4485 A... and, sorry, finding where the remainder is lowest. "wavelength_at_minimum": 4484.00 A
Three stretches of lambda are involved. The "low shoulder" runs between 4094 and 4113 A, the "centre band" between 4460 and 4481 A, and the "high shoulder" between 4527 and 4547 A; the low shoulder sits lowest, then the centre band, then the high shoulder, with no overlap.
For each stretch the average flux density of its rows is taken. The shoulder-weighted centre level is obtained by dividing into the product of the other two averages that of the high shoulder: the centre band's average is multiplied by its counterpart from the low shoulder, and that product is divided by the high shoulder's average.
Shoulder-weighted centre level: 20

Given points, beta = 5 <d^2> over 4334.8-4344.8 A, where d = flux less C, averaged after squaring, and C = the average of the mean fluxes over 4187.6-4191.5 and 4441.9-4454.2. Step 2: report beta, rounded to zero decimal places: 2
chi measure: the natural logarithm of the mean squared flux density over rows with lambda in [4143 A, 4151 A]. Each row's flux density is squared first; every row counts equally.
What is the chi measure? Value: 5.43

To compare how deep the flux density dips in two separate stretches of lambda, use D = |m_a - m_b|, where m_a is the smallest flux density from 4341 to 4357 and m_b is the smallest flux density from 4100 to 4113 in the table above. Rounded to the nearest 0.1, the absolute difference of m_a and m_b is 5.1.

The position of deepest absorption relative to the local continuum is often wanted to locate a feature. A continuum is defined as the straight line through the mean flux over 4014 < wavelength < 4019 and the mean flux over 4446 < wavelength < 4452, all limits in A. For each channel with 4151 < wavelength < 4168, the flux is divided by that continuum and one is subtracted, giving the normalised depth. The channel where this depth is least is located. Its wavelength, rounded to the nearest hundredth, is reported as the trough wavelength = 4152.08 A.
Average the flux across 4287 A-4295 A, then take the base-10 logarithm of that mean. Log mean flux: 1.12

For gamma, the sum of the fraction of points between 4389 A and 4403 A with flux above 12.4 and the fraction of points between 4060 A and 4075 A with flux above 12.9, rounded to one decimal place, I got 1.7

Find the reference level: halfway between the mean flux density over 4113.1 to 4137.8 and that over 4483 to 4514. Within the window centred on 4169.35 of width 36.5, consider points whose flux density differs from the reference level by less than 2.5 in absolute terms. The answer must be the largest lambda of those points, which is 4186.64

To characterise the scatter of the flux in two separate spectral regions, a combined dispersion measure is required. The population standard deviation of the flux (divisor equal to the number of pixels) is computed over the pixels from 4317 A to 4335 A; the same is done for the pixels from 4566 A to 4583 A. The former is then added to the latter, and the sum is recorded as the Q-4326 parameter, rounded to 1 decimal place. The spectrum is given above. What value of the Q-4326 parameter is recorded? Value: 1.0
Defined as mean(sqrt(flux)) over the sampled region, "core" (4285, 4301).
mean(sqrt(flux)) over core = 3.67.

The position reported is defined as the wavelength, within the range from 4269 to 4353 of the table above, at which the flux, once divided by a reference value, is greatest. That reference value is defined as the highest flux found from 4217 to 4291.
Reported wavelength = 4301.95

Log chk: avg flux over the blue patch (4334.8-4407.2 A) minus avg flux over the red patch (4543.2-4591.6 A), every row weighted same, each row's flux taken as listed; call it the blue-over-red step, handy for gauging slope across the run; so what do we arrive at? 0.9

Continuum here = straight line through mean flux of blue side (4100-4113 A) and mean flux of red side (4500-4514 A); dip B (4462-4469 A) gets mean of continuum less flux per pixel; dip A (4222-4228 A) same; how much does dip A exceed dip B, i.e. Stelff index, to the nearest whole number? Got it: 4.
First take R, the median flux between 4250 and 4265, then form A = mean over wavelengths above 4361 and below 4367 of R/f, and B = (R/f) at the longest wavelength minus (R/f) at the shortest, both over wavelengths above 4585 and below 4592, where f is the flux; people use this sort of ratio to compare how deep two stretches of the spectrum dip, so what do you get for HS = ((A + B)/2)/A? 0.553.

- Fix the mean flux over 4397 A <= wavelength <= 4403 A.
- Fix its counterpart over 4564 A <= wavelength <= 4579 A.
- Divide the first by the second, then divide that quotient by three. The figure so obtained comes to 0.35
